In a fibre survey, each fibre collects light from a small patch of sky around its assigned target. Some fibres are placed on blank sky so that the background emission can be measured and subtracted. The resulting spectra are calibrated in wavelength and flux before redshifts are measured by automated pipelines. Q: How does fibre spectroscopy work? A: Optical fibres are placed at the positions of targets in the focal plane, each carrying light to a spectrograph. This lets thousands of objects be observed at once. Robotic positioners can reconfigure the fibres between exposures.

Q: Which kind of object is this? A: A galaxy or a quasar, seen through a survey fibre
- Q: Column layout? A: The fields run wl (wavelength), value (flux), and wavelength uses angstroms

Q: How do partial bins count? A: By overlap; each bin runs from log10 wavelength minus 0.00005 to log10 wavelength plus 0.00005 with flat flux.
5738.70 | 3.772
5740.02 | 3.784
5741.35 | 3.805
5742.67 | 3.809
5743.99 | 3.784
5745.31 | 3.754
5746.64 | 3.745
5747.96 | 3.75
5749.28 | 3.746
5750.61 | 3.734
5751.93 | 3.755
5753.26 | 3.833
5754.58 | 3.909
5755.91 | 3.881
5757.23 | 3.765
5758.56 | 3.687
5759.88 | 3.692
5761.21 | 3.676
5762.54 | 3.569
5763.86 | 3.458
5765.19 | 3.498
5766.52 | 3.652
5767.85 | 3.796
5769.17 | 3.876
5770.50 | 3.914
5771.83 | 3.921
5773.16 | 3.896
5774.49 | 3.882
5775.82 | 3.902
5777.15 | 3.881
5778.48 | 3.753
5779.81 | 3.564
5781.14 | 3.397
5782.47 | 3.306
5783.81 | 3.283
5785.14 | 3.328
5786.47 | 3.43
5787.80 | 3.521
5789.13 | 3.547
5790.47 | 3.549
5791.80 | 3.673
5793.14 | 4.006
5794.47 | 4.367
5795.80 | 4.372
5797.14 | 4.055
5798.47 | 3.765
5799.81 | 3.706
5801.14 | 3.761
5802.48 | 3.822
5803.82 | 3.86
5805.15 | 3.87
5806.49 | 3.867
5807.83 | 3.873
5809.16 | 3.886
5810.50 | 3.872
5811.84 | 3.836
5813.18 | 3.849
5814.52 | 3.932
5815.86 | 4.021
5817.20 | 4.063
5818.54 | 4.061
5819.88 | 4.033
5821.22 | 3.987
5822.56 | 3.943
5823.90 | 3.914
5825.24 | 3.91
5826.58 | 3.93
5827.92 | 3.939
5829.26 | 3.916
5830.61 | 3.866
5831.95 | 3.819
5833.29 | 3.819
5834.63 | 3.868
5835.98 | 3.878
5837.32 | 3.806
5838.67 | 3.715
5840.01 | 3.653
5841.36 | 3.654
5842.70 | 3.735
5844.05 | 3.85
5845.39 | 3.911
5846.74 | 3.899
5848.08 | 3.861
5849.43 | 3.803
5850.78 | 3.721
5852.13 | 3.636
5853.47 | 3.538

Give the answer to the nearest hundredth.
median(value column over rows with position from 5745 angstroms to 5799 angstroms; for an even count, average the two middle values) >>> 3.75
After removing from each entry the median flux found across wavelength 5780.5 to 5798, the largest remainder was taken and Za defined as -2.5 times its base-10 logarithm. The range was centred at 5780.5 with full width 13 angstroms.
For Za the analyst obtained 1.1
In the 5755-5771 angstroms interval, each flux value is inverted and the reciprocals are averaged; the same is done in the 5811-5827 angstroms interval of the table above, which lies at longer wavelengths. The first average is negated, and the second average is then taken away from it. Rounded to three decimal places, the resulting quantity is -0.523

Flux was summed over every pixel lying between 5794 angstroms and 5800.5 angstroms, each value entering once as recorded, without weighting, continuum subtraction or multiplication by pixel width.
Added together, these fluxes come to 20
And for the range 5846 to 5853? 19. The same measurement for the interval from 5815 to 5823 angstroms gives 24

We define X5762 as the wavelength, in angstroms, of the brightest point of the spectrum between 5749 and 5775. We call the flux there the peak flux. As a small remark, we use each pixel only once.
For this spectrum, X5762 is 5771.83 angstroms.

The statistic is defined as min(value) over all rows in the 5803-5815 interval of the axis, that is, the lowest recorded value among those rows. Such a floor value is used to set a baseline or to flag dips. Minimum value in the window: 3.836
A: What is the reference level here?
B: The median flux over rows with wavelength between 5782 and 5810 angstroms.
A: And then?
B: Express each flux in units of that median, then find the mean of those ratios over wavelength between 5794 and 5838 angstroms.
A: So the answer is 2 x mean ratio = 2.08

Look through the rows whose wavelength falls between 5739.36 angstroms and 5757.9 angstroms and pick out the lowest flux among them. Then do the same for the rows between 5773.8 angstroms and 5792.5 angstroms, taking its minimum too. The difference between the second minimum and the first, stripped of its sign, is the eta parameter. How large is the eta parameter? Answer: 0.45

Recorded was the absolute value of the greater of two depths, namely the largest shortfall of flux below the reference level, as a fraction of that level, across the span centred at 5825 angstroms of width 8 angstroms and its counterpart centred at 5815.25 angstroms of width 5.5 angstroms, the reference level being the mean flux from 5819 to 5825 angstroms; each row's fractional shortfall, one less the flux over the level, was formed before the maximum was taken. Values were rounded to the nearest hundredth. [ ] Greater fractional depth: 0.03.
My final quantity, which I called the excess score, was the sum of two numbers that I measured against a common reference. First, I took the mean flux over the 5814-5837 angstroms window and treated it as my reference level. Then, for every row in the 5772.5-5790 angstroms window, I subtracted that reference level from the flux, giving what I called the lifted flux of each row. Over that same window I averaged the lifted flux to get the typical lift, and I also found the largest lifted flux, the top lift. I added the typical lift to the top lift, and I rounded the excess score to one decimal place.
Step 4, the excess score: -0.4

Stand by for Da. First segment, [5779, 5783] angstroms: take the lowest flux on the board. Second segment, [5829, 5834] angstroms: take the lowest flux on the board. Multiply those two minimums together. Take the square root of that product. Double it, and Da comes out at 7.11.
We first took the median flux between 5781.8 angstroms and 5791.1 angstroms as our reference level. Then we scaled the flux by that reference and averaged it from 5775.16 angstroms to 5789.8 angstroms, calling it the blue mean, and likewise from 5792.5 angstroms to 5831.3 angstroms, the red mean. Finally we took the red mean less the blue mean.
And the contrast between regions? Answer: 0.12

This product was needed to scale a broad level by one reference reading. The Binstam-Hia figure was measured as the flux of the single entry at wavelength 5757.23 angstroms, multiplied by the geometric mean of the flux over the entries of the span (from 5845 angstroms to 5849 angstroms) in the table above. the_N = 14.6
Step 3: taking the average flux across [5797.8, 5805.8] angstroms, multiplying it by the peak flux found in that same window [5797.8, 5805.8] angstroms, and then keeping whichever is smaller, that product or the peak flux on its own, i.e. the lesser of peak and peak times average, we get 3.9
